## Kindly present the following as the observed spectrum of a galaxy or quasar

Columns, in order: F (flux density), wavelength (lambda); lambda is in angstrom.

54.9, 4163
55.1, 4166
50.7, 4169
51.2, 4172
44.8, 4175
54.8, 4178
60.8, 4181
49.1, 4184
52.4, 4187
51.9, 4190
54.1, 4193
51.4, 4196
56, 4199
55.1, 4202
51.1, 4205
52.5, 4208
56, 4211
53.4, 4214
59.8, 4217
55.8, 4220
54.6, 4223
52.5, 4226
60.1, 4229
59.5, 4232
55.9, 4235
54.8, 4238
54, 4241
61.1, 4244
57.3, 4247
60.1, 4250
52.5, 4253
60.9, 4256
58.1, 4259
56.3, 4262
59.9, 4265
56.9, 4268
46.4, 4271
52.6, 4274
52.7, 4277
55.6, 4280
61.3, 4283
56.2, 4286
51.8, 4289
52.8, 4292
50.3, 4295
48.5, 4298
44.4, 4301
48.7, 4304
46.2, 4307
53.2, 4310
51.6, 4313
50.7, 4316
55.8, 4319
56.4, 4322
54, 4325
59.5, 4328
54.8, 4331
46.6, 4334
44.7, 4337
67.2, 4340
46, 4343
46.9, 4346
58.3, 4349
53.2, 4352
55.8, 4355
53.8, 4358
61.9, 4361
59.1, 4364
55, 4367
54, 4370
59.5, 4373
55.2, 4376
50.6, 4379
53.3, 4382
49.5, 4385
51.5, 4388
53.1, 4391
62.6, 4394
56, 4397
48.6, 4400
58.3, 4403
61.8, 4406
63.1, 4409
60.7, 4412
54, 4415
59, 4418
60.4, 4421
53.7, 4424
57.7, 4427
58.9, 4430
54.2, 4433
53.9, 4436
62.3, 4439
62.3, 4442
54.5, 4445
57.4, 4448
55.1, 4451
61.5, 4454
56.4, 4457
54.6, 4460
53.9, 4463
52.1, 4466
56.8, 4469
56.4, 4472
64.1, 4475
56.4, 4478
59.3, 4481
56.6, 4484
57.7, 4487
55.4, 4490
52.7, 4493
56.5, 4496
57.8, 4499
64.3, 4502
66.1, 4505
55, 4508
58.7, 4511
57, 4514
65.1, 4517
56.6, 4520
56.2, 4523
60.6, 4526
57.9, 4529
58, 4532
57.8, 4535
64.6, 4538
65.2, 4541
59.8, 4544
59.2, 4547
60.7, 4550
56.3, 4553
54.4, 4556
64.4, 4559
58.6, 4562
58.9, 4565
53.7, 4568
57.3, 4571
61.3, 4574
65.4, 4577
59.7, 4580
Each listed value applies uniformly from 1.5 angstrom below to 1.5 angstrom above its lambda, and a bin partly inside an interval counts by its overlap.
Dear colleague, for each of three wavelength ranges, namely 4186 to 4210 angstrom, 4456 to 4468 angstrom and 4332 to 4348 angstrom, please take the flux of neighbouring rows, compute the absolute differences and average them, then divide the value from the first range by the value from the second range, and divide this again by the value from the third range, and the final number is 0.14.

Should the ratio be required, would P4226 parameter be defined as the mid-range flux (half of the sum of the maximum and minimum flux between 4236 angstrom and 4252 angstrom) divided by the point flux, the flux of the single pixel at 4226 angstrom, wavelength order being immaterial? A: 1.10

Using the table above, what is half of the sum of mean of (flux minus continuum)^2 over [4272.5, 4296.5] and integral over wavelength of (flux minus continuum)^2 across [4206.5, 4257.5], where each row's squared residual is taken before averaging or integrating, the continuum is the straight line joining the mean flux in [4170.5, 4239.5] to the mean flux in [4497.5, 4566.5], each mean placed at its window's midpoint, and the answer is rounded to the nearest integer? 317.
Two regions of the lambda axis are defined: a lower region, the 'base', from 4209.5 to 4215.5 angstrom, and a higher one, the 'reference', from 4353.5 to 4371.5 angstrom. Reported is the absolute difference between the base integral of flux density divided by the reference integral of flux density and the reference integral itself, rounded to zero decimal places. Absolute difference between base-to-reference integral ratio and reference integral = 1018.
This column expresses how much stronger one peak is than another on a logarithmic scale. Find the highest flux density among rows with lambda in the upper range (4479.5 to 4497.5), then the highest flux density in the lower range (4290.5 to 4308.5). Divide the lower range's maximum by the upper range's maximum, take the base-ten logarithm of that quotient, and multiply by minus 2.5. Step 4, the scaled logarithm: 0.13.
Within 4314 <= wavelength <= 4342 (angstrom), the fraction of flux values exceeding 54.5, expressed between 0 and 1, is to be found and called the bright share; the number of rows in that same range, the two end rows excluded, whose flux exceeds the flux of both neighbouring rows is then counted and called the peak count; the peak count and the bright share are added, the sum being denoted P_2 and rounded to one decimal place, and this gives 2.6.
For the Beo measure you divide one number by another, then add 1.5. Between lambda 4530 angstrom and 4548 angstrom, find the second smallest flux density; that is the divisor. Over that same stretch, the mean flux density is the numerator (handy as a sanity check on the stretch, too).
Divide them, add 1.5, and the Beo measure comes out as 2.55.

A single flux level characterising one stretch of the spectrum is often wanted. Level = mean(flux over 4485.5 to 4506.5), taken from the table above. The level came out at 58.6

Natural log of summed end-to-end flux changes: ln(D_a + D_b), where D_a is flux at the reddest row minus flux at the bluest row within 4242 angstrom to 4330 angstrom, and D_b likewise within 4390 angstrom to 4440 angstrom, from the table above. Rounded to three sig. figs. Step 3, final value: 2.03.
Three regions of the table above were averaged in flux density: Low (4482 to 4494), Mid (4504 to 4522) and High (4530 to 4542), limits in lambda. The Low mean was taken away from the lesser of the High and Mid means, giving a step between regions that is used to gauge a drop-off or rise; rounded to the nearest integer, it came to 4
